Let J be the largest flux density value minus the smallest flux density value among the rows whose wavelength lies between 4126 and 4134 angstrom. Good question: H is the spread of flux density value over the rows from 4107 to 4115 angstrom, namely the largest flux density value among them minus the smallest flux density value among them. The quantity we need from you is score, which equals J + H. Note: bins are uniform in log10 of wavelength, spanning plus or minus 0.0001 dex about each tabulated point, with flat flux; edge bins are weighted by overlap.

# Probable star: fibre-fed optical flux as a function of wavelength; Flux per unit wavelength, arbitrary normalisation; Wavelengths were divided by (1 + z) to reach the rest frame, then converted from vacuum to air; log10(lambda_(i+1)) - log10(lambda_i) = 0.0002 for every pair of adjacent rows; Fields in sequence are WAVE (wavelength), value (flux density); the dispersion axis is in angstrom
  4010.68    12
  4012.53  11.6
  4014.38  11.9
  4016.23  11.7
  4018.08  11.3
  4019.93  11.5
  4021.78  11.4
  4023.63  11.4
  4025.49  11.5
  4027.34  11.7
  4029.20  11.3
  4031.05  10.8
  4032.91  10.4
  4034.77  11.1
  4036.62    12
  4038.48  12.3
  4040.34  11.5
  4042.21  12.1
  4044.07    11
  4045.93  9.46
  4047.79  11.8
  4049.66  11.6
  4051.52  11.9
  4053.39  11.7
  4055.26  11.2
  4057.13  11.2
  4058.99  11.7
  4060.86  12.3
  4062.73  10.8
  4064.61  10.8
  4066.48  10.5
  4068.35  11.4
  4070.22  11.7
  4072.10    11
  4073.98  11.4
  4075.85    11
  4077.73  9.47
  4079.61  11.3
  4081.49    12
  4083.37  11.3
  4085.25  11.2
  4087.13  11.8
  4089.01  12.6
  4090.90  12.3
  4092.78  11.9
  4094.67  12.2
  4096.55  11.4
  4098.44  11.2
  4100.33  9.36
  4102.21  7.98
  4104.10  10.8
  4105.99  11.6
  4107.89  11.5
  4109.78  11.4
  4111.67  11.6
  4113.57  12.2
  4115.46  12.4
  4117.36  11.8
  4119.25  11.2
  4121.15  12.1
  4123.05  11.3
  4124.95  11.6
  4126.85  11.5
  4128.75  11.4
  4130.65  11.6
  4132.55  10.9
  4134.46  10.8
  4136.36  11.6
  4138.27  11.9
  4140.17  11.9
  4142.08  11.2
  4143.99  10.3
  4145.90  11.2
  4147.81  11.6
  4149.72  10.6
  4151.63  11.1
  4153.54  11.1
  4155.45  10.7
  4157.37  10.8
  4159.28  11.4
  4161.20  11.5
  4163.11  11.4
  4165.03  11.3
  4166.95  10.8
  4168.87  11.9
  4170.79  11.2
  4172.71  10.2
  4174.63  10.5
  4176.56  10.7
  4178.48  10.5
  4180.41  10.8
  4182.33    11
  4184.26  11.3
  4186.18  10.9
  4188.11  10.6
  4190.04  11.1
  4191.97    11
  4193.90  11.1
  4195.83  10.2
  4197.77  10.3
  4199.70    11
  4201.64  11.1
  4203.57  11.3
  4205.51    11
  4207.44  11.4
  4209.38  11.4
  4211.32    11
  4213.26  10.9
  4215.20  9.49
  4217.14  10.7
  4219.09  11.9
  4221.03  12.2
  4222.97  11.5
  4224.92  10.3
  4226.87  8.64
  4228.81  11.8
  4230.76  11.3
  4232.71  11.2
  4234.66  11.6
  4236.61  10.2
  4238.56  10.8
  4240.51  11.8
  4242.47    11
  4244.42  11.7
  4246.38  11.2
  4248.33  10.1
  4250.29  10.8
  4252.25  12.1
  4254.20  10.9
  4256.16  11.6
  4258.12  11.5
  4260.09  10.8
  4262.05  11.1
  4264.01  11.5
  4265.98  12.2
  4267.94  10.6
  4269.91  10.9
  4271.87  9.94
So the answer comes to 1.5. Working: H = 0.8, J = 0.70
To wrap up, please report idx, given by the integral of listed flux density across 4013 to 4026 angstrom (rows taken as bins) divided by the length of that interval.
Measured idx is 11.5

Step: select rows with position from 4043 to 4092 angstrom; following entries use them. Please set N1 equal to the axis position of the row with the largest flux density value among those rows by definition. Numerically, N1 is 4089.01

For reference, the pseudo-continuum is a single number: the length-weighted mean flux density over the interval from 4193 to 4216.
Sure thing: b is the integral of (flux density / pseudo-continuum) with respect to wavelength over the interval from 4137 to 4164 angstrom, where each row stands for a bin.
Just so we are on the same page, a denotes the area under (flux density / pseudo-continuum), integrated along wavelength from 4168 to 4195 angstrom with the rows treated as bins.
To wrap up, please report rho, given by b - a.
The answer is 0.7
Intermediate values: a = 27.1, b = 27.8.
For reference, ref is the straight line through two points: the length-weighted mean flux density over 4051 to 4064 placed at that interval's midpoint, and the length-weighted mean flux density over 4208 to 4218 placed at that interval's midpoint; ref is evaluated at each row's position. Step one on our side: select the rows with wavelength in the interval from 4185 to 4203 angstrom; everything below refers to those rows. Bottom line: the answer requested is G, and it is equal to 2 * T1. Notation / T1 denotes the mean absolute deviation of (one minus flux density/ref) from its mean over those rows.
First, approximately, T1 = 0.0274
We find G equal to 0.055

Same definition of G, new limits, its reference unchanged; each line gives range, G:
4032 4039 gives 0.122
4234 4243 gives 0.093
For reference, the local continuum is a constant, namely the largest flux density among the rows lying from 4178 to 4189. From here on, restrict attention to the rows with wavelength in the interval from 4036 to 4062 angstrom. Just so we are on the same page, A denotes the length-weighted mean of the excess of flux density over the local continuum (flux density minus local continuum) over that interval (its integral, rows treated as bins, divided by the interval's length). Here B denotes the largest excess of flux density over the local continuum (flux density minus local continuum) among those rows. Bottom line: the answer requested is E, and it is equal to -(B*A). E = -0.24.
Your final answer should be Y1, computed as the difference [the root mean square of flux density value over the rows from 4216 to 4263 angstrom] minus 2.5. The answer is 8.64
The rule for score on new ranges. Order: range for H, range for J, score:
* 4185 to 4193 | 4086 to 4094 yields 1.3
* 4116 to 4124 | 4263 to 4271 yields 2.5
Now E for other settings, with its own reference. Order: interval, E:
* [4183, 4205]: 0.00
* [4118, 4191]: 0.12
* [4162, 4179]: 0.20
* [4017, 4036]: 0.02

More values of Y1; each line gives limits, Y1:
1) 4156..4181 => 8.51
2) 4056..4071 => 8.81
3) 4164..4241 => 8.47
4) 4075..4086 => 8.57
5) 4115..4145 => 8.98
